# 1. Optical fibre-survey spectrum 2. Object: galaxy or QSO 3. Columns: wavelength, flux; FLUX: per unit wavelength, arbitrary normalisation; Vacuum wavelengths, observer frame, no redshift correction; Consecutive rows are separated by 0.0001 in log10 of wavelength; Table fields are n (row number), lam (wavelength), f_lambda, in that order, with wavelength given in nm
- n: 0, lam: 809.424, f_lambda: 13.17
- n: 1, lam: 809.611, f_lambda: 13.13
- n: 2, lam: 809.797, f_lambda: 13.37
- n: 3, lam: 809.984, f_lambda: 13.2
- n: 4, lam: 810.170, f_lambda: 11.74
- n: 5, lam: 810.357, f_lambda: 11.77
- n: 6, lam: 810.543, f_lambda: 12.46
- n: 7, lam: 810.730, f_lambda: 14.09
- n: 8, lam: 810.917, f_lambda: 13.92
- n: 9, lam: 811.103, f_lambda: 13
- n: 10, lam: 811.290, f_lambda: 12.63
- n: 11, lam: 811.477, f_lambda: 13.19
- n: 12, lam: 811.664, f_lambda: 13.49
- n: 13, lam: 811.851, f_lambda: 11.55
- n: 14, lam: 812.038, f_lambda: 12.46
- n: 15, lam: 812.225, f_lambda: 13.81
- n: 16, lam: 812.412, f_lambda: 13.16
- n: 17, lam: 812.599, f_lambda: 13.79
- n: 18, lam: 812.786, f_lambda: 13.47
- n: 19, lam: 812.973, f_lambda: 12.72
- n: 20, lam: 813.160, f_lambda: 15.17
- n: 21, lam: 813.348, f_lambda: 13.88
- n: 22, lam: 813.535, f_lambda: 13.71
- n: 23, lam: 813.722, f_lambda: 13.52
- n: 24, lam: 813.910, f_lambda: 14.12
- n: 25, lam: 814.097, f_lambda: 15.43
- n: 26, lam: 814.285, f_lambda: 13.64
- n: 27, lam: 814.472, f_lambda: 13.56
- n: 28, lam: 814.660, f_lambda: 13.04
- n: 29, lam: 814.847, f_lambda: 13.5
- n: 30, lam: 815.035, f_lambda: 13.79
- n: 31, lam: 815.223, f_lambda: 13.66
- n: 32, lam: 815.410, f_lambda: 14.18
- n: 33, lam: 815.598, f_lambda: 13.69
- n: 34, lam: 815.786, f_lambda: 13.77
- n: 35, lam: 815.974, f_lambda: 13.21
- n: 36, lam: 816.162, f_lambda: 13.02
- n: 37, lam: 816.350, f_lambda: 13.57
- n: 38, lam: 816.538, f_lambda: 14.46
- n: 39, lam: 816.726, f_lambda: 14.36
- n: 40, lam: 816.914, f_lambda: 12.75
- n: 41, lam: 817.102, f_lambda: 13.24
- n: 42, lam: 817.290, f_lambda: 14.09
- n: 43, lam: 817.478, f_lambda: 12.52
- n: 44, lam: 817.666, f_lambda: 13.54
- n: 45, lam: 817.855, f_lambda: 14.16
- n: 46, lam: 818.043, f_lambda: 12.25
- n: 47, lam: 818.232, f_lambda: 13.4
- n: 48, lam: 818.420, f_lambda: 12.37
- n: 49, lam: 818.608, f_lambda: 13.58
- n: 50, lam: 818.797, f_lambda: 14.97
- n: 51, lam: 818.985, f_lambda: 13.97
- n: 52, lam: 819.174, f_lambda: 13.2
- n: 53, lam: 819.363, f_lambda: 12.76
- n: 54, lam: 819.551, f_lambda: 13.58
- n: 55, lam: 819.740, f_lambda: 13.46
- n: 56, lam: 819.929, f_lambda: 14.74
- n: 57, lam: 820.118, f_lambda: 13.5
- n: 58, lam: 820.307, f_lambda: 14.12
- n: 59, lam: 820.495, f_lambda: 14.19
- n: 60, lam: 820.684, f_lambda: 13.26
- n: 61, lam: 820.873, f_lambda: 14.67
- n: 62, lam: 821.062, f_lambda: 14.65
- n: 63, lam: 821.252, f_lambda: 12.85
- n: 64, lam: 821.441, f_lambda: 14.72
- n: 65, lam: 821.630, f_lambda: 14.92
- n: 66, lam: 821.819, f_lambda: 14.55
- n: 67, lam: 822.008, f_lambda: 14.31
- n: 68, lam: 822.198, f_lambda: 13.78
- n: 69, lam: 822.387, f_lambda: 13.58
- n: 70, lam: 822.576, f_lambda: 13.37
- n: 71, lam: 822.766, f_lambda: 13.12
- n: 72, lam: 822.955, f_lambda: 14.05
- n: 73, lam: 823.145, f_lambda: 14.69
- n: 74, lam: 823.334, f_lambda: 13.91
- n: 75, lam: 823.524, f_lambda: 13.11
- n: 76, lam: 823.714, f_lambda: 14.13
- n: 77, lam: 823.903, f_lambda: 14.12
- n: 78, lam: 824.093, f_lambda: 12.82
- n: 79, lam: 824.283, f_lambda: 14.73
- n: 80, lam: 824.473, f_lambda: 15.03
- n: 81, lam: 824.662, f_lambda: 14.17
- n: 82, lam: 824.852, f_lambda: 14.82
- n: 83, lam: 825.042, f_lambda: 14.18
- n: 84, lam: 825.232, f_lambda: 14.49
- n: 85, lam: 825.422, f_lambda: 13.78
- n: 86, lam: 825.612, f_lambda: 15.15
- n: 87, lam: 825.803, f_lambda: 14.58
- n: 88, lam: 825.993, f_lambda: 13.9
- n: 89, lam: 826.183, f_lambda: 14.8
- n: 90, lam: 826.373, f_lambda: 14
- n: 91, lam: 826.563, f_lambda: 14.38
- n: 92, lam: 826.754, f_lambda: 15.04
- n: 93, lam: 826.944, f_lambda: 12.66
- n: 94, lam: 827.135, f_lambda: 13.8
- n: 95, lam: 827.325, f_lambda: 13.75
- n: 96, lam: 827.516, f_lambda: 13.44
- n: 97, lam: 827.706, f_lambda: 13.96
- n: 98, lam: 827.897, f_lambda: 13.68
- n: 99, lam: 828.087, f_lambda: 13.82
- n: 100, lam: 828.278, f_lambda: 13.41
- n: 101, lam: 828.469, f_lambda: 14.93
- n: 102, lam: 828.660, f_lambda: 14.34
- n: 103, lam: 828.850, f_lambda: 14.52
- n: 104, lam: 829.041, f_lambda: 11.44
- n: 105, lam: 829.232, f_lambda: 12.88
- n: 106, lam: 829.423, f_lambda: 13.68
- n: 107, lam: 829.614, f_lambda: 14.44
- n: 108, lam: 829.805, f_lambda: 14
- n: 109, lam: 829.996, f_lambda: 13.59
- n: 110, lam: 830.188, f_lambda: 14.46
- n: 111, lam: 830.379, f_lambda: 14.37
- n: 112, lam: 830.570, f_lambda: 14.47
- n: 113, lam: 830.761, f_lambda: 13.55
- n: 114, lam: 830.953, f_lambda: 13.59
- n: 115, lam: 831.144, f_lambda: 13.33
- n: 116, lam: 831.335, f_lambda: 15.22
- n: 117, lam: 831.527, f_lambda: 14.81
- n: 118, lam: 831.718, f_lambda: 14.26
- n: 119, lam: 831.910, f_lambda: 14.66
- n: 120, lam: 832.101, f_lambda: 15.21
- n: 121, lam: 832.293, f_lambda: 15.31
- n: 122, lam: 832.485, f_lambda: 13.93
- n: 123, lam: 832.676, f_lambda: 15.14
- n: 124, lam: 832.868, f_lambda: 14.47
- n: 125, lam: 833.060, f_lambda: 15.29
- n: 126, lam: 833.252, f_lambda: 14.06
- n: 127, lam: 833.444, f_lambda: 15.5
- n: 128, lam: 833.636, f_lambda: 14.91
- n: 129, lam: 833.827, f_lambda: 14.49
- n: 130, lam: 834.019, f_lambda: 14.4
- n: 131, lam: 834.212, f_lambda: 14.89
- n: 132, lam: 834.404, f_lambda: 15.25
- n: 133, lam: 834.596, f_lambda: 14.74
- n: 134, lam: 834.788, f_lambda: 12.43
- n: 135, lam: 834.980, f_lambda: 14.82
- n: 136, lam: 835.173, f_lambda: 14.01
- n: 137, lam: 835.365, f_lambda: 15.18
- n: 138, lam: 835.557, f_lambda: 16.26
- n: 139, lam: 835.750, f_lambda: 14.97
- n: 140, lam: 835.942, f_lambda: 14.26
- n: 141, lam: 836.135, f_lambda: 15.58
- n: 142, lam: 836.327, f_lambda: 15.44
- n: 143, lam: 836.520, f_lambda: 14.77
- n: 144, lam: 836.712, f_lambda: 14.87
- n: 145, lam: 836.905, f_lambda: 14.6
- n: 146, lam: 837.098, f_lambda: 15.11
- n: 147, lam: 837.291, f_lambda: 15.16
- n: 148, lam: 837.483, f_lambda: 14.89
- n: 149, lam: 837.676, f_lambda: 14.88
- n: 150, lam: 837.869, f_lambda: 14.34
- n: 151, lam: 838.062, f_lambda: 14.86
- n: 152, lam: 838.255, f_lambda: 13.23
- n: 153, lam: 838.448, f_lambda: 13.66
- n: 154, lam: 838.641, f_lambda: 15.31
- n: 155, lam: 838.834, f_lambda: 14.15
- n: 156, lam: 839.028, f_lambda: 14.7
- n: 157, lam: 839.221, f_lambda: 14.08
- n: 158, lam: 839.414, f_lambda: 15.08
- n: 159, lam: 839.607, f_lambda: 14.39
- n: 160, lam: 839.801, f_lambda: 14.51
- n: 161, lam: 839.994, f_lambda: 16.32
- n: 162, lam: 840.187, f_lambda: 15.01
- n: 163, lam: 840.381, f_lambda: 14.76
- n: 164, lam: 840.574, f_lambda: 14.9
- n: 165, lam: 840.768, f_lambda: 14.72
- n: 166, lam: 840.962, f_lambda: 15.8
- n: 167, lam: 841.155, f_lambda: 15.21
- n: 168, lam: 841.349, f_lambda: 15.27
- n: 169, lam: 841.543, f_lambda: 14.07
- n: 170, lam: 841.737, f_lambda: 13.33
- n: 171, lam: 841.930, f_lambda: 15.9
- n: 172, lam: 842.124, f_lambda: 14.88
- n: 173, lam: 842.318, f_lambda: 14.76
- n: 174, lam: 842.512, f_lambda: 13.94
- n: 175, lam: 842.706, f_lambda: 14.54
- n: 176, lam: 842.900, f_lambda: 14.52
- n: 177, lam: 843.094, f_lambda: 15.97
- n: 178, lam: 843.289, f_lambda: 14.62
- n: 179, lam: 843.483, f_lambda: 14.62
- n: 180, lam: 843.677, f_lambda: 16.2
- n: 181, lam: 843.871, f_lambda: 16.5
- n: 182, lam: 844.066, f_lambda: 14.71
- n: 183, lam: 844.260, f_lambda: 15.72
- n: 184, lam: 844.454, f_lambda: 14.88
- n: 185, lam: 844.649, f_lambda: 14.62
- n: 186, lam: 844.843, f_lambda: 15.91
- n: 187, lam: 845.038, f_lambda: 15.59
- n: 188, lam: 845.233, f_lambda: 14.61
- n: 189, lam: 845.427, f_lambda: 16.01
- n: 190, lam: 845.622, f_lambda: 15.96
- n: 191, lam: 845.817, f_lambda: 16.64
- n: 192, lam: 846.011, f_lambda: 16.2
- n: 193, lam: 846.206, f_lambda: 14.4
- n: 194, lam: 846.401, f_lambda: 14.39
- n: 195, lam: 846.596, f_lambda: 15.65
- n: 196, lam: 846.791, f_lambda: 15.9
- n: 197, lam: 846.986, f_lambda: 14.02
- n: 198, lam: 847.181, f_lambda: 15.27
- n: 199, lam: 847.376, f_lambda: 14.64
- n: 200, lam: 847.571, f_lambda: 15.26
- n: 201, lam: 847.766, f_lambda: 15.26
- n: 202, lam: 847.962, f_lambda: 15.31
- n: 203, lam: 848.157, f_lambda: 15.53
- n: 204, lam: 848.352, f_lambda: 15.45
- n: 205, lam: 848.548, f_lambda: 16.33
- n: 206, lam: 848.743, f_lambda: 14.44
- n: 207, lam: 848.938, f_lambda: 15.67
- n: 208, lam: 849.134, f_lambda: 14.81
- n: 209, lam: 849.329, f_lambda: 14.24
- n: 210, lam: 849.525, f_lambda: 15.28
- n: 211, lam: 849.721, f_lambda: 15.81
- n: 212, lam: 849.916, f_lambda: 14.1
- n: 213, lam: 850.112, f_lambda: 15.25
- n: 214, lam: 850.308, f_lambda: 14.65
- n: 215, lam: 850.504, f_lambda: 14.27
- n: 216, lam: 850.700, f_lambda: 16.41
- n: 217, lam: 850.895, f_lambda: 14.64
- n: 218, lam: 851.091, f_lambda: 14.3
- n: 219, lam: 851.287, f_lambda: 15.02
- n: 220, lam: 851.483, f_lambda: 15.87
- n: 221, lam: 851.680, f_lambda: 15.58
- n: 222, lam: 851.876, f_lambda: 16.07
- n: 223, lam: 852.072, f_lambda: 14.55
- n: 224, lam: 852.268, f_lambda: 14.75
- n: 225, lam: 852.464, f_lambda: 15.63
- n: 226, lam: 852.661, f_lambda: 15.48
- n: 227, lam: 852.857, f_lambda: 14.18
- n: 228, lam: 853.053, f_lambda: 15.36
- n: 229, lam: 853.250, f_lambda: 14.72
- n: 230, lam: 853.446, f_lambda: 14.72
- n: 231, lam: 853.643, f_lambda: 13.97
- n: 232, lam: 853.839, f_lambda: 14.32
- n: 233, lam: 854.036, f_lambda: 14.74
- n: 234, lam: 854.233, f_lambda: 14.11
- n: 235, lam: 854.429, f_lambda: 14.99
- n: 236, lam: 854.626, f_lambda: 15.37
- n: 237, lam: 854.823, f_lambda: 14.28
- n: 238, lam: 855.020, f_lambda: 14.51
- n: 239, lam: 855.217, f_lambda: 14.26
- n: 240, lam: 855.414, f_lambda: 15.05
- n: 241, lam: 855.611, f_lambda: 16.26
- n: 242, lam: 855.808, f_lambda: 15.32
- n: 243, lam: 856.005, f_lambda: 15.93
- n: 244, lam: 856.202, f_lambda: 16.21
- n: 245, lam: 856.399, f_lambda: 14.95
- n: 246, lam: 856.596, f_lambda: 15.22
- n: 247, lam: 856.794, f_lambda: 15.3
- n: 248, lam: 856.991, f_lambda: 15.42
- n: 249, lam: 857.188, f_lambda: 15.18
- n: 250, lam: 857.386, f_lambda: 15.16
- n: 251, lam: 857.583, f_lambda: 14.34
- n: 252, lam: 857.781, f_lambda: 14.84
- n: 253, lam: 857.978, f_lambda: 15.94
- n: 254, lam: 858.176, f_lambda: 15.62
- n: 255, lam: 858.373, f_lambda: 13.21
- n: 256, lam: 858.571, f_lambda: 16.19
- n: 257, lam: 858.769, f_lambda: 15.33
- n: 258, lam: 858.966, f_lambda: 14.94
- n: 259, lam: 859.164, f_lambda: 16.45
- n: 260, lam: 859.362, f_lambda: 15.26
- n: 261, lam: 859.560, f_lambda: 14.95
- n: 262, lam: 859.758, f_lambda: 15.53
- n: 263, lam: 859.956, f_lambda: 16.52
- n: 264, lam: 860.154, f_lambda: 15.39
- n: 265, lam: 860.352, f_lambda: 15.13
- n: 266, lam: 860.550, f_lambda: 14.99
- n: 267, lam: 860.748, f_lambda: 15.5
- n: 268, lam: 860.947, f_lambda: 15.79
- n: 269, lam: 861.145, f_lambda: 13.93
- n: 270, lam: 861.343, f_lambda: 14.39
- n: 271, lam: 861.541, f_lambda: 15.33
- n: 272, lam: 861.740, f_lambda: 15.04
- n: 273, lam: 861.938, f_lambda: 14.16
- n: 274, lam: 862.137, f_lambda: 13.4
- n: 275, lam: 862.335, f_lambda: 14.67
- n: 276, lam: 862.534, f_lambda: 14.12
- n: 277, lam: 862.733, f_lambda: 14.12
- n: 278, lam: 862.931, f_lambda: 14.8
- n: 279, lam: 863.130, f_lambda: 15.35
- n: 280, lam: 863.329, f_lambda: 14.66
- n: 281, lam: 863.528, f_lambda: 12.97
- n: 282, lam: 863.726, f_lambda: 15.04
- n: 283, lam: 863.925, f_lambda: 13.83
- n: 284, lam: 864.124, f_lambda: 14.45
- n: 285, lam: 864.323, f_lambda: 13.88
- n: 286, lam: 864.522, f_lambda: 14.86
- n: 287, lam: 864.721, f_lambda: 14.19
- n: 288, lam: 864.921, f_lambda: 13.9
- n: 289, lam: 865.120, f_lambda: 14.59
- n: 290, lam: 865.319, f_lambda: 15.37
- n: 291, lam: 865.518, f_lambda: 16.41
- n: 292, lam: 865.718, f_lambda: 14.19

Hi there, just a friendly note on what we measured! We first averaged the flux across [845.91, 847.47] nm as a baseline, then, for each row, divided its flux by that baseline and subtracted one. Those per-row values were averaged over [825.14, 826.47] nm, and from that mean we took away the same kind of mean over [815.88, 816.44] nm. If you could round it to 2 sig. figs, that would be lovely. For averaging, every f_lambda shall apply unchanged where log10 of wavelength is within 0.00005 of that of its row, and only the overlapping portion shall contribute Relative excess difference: 0.074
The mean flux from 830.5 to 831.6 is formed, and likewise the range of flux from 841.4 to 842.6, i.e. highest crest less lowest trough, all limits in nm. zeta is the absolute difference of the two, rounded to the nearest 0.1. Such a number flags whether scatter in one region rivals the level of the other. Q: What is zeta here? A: 11.6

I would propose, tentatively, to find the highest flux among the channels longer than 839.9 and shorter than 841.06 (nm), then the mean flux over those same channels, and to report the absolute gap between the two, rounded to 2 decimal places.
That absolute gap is 1.07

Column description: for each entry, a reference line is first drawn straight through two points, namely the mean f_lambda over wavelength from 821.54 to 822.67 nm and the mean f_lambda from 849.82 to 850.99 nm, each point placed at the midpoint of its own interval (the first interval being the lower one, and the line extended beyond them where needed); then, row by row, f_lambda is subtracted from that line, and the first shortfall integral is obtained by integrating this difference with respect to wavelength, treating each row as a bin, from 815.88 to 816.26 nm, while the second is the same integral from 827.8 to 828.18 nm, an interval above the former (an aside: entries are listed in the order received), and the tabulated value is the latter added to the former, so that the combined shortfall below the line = 0.49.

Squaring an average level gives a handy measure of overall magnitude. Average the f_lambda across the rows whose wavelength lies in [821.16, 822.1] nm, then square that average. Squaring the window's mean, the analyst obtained 204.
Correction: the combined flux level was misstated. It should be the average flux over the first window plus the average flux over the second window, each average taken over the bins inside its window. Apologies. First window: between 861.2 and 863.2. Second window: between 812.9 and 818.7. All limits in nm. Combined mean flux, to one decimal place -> 28.1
